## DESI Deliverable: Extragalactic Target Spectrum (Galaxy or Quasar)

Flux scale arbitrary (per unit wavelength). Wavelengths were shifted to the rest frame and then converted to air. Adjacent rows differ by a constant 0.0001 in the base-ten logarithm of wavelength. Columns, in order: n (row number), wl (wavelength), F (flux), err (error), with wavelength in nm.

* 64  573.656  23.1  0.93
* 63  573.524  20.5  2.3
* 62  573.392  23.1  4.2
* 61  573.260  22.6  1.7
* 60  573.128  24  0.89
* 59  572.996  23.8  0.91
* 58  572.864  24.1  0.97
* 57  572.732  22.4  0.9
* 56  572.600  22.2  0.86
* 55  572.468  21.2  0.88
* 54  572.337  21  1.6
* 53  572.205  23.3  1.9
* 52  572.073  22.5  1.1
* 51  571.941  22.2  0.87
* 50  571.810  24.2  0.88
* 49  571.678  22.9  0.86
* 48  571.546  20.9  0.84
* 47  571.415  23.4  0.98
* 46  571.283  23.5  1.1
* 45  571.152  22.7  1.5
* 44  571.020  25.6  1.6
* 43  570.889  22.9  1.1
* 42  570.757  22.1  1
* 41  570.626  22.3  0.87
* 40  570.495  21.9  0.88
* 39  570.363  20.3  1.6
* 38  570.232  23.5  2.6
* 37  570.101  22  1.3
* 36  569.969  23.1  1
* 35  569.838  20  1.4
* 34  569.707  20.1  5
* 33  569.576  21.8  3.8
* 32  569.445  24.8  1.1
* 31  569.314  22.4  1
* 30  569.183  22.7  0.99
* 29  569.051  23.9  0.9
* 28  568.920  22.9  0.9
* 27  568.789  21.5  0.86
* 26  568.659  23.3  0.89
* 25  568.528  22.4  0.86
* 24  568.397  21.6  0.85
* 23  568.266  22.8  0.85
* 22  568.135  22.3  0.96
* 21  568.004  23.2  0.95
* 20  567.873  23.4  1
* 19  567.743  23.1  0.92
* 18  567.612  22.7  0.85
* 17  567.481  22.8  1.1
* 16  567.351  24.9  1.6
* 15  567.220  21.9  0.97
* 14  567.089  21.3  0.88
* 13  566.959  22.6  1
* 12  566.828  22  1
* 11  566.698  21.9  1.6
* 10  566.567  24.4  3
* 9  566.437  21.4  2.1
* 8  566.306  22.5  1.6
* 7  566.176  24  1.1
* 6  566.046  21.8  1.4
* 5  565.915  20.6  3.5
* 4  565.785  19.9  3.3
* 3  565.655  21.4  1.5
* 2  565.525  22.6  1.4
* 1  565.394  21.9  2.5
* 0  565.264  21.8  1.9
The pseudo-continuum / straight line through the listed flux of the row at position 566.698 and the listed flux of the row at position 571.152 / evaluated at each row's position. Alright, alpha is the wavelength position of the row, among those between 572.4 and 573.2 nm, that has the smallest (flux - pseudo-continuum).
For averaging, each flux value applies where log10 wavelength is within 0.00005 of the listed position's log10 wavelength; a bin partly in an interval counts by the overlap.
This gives 572.468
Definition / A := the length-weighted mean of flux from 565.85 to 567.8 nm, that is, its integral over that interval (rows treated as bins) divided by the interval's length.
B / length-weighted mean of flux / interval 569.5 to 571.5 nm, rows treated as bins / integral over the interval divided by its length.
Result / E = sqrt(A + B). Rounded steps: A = 22.5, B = 22.4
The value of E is 6.70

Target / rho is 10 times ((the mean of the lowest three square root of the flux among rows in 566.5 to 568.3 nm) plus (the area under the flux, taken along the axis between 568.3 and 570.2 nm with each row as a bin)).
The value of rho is 471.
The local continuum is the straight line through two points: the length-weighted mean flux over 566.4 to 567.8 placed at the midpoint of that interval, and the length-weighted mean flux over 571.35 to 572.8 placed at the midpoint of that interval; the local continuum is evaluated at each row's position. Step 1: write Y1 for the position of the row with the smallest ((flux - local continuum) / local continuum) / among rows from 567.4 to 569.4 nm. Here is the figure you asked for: 568.789 nm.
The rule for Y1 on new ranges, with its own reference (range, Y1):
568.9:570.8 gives 569.838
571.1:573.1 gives 571.546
